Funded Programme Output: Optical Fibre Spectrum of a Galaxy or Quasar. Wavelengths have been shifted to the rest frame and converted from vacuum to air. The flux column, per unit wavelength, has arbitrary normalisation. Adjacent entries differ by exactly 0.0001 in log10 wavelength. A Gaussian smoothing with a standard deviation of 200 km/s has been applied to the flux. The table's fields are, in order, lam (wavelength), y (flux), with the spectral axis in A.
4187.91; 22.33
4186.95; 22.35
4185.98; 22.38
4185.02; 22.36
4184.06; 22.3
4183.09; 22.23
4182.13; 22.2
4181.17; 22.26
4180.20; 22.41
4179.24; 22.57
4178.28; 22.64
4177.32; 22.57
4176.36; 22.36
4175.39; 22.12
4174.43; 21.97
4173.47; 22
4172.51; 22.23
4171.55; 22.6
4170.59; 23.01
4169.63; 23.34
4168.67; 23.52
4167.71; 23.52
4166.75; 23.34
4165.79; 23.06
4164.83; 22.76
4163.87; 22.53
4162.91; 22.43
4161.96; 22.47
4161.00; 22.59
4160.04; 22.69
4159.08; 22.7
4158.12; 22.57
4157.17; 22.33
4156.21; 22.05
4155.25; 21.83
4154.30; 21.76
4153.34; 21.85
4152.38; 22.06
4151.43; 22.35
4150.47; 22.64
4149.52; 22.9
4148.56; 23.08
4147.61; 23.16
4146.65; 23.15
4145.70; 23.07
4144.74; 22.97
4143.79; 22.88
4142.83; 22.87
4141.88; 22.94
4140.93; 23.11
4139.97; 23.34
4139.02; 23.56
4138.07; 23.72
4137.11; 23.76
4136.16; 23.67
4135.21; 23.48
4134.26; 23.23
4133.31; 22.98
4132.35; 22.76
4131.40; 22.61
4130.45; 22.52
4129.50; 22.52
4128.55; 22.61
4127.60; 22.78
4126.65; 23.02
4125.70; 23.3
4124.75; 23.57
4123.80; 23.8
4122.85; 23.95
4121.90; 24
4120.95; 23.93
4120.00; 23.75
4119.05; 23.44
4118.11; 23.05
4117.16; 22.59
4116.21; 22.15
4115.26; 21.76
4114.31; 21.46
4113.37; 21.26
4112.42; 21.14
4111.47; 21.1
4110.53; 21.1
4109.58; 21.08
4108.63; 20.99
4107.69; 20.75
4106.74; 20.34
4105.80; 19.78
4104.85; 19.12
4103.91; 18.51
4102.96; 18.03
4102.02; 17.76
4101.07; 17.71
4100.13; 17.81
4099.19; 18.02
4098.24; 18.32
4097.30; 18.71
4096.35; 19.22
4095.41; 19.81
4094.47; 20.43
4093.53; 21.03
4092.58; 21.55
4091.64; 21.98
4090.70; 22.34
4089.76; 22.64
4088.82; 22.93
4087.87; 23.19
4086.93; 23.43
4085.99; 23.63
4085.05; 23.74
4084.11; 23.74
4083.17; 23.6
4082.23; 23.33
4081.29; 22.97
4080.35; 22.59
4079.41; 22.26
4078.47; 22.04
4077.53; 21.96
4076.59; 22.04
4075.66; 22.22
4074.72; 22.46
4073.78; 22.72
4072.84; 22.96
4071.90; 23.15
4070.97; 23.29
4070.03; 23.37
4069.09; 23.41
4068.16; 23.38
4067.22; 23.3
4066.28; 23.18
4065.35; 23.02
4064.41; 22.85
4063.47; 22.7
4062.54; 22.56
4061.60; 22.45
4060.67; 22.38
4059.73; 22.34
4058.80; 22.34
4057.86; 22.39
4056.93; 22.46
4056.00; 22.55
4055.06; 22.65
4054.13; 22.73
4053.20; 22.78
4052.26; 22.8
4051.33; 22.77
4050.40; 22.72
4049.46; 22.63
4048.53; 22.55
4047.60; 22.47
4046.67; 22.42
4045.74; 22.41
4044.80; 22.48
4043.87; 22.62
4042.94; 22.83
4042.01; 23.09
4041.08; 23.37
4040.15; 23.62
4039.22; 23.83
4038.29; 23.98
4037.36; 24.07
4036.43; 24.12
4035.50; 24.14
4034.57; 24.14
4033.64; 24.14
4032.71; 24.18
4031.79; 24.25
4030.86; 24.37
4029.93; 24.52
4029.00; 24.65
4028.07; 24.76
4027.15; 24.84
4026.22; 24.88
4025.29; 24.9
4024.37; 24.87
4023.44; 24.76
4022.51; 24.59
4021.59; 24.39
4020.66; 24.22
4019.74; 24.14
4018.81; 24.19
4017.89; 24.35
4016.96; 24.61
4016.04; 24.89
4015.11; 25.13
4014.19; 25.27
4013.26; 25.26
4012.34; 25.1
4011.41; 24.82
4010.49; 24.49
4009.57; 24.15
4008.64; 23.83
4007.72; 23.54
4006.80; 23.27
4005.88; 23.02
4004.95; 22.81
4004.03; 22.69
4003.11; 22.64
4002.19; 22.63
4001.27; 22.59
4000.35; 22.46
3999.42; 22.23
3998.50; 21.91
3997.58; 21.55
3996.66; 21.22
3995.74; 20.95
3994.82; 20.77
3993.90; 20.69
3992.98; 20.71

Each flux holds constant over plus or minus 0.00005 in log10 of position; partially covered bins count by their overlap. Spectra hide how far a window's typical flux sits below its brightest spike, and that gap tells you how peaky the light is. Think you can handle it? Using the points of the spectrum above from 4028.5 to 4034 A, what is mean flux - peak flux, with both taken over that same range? -0.30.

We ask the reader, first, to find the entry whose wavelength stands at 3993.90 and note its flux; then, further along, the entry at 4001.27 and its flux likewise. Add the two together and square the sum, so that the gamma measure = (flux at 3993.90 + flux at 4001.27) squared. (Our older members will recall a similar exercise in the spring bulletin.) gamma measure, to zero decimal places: 1873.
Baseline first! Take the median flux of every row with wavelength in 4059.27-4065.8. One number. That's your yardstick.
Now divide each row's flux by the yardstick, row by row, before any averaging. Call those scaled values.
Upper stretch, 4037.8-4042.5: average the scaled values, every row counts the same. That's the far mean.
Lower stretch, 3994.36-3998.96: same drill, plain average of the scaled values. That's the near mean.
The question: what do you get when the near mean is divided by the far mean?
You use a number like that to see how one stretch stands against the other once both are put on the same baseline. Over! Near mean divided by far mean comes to 0.903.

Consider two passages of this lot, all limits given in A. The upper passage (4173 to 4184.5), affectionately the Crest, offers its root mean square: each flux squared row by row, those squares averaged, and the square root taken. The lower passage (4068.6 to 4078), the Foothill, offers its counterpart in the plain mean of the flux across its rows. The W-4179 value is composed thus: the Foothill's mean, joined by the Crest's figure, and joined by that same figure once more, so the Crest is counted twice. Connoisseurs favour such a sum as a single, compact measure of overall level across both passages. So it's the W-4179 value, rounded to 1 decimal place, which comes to 67.4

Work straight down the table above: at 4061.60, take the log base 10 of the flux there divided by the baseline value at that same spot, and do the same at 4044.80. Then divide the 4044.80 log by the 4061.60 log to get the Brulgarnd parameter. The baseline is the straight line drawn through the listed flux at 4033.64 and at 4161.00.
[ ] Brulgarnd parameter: 1.1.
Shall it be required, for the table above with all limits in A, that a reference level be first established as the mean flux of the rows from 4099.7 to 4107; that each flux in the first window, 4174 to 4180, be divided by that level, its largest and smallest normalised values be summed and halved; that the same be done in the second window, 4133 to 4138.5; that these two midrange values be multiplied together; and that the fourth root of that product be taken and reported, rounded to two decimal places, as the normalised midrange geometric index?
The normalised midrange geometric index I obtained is 1.11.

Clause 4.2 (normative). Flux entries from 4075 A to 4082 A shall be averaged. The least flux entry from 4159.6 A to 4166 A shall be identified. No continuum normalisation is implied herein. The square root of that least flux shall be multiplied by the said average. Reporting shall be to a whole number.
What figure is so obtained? 106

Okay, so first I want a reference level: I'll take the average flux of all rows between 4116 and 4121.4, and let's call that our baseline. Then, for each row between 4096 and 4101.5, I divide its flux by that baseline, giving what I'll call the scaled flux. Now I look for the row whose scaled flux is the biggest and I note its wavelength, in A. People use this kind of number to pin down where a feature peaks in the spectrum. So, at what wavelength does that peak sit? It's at 4096.35 A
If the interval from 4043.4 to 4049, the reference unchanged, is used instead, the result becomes 4043.87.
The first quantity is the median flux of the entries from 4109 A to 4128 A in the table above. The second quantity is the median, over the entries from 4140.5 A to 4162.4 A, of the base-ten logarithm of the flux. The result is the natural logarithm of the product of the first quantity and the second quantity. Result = 3.44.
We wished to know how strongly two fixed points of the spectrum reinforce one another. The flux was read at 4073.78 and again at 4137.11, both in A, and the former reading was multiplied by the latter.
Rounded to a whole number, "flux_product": 540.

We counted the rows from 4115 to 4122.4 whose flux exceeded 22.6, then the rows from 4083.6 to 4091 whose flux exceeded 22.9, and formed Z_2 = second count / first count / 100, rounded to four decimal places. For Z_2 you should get 0.0120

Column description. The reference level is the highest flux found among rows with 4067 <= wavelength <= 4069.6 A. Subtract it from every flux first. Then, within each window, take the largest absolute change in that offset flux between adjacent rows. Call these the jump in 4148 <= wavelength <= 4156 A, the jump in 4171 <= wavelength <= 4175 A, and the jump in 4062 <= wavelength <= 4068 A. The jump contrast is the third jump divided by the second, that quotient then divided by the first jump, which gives 1.6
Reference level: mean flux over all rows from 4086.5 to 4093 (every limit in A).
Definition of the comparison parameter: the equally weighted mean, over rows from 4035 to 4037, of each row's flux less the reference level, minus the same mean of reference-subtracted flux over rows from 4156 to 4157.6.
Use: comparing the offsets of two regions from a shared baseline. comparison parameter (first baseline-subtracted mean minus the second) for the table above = 1.9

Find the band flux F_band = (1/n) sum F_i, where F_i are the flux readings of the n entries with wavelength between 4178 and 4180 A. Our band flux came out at 22.6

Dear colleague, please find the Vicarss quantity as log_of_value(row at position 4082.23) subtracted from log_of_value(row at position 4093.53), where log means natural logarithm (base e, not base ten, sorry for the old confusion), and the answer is -0.10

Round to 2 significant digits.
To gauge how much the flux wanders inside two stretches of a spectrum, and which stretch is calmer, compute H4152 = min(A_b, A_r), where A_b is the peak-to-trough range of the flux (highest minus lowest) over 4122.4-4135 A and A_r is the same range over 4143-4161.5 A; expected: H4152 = 1.4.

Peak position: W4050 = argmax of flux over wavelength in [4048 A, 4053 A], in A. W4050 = 4052.26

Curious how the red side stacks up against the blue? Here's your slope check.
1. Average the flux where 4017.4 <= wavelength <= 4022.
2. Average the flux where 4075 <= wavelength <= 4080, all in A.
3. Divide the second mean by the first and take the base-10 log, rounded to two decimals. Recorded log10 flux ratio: -0.04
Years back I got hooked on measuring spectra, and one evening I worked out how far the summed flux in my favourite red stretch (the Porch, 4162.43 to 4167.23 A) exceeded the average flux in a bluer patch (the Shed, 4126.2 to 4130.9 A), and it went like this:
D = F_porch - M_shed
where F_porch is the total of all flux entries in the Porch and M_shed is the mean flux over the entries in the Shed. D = 91.4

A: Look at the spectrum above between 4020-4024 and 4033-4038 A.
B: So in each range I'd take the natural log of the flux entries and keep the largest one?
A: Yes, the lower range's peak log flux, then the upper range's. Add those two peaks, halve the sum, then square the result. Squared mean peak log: 10.2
